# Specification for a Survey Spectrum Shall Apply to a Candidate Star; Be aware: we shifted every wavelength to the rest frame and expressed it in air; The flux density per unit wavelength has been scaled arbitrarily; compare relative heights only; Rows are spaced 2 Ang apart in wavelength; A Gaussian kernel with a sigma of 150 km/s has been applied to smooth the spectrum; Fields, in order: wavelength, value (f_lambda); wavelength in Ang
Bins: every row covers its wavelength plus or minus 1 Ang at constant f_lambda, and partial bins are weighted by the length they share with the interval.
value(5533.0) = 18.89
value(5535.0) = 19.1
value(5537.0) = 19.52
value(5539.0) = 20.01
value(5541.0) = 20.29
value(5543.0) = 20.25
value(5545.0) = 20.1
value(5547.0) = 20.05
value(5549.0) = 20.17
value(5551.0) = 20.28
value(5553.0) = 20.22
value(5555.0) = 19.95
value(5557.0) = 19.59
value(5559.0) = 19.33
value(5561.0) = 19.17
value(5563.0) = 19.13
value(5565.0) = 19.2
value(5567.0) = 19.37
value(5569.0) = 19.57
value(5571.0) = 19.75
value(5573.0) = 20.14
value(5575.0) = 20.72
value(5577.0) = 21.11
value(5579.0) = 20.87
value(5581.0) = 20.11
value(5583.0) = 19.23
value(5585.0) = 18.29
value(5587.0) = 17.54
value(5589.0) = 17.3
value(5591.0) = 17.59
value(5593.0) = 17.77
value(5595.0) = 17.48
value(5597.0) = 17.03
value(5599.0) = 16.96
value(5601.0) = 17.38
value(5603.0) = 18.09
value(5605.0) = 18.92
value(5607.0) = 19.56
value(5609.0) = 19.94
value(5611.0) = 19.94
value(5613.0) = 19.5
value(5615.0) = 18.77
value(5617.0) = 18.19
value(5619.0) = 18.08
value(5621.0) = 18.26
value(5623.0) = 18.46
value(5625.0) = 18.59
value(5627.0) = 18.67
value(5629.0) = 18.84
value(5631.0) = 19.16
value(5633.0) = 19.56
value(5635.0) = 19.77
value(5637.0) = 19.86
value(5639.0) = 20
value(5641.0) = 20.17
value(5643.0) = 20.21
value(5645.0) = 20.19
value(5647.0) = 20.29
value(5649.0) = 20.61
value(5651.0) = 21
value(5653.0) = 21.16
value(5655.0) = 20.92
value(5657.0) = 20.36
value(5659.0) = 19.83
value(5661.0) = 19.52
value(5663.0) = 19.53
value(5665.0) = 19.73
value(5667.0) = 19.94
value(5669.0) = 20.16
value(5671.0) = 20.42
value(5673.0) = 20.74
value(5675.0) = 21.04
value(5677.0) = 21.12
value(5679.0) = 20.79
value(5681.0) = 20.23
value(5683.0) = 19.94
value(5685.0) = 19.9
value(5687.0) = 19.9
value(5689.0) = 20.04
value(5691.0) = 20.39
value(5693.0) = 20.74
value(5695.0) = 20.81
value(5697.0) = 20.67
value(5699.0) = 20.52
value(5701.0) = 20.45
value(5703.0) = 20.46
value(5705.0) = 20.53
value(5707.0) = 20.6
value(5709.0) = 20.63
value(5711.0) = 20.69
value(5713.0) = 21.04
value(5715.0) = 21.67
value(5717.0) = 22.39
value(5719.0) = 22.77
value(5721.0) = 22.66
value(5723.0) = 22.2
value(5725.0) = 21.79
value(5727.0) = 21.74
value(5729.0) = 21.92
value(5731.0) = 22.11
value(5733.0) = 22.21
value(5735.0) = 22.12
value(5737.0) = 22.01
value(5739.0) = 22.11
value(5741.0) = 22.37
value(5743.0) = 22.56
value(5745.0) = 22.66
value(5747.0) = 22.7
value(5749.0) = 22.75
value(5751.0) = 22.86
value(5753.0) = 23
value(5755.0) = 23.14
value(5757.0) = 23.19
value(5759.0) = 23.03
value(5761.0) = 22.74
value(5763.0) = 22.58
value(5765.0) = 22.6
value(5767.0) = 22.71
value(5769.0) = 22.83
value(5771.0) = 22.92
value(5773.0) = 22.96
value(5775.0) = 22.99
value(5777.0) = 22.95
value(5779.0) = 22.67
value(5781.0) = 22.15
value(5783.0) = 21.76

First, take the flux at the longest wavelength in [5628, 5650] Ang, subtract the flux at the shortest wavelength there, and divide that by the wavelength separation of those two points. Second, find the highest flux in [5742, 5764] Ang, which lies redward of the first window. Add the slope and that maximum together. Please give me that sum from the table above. 23.3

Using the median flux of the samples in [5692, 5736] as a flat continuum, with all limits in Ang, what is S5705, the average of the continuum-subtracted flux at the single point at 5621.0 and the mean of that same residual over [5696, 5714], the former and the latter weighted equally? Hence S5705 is -1.9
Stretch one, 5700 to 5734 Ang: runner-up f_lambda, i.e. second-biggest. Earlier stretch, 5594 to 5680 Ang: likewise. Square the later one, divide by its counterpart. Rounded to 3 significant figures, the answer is 24.3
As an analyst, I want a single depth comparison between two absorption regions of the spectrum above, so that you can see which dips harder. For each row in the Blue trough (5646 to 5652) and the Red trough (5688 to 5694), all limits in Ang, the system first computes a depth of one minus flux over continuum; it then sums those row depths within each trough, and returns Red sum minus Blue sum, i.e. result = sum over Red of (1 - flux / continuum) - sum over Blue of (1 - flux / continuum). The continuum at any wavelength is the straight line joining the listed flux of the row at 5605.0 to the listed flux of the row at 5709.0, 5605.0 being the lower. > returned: 0.1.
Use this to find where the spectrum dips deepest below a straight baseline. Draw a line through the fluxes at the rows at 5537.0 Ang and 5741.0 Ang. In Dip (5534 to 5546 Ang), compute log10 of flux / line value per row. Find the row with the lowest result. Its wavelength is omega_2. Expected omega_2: 5535.0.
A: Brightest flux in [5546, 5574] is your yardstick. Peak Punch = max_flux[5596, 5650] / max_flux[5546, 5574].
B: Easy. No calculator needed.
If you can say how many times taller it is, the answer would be 1.02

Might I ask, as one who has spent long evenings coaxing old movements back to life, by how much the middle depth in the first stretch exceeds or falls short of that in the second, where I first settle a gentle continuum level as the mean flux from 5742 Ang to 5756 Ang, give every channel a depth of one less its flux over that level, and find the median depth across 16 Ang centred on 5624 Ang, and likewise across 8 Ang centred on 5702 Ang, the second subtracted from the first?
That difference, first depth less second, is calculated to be 0.086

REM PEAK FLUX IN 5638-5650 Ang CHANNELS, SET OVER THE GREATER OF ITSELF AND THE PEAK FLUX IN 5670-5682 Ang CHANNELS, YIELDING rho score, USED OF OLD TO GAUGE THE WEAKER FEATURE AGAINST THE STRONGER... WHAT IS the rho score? 0.98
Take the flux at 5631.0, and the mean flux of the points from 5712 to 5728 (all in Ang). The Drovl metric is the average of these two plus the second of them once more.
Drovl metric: 42.6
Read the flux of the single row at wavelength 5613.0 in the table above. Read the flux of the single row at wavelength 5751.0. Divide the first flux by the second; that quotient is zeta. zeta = 0.85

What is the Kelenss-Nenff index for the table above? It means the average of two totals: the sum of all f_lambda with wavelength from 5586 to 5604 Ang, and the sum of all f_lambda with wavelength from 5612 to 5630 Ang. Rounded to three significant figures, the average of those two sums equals 162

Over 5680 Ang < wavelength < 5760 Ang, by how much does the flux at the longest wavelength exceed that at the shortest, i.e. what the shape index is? 2.8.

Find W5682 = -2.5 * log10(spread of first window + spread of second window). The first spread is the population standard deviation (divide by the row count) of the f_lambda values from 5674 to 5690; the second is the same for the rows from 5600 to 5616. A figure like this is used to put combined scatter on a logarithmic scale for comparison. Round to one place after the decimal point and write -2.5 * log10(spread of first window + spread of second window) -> -0.3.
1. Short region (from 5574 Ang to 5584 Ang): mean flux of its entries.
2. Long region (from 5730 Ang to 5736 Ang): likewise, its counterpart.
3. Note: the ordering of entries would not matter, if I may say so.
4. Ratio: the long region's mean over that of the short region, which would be 1.09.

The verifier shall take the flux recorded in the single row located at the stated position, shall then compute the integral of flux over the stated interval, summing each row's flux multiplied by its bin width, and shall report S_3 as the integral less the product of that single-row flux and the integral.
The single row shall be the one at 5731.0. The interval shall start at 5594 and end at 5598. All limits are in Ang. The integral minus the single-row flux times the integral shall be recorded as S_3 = -1457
